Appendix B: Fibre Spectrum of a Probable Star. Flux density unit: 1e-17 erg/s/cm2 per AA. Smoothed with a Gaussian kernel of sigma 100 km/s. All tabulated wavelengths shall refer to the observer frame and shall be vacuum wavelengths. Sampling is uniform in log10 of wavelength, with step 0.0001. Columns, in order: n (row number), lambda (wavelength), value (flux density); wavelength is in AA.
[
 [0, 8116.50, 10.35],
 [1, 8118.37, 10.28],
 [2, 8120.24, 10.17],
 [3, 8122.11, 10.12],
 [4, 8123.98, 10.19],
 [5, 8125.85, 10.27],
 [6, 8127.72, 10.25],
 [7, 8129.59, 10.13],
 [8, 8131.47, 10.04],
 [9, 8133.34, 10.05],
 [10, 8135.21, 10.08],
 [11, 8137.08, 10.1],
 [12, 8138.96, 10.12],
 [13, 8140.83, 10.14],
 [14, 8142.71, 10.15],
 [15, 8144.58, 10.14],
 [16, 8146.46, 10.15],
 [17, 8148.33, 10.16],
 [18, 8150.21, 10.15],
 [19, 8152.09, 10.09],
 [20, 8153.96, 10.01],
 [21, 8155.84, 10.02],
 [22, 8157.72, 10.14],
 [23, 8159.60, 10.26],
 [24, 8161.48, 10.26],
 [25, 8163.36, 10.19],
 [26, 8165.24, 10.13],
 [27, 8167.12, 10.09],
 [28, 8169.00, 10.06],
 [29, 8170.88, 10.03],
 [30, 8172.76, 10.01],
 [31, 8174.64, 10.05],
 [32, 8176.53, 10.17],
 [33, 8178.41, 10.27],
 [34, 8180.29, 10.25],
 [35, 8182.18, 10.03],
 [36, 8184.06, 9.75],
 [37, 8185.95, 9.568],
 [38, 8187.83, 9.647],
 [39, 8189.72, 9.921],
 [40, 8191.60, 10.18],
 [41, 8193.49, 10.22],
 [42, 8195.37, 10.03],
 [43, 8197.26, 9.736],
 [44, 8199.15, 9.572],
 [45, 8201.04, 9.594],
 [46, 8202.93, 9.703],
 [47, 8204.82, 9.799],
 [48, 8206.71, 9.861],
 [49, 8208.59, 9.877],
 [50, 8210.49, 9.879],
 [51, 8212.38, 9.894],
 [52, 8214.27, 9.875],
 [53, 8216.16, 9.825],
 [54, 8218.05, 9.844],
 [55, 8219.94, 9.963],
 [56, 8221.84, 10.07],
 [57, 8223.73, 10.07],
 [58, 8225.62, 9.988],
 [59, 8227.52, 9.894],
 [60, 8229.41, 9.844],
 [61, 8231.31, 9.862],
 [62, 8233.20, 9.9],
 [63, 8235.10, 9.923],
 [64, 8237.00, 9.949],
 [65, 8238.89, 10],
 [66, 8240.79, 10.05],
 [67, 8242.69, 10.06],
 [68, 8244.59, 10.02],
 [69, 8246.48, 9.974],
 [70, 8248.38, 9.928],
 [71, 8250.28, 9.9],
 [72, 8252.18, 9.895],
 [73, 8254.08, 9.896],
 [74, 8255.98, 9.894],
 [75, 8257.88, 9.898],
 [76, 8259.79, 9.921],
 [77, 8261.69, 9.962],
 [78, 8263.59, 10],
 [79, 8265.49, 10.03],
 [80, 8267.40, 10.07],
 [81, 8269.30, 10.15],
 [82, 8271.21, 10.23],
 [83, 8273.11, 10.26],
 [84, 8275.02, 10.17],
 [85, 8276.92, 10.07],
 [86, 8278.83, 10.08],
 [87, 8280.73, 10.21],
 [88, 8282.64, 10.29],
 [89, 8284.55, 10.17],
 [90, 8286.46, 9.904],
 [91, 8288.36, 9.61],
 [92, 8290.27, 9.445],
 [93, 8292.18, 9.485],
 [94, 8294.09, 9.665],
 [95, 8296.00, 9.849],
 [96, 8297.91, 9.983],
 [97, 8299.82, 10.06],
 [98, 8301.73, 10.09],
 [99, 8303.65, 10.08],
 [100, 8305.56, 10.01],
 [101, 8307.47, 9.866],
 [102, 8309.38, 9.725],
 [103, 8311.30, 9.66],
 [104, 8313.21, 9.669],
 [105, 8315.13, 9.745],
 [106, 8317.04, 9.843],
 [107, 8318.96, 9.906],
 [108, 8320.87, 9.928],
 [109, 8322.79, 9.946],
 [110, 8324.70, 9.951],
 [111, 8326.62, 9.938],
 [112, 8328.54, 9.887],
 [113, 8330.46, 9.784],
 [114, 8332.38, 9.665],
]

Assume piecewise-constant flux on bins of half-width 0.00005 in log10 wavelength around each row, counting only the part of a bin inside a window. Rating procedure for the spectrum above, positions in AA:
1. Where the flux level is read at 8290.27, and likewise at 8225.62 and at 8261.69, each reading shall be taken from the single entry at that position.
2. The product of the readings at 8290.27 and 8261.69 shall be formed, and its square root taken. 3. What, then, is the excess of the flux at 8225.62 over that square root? 0.29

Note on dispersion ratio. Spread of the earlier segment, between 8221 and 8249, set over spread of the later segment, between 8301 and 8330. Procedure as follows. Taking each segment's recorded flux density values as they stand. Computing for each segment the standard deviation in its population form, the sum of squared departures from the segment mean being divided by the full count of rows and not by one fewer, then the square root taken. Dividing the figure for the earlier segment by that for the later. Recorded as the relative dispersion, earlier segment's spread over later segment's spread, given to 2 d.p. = 0.56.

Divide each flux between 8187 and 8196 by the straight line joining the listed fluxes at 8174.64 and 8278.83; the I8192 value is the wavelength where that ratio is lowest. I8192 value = 8187.83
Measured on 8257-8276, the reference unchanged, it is 8257.88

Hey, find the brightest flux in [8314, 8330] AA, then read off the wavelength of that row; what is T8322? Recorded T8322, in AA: 8324.70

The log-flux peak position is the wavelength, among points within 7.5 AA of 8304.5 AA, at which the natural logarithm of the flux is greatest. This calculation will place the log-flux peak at 8301.73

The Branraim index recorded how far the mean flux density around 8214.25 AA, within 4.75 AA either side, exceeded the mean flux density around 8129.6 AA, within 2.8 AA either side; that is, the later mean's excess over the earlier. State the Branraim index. -0.3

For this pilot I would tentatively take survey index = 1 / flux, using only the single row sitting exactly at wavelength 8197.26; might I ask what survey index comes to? 0.103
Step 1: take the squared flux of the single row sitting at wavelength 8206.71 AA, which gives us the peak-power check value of 97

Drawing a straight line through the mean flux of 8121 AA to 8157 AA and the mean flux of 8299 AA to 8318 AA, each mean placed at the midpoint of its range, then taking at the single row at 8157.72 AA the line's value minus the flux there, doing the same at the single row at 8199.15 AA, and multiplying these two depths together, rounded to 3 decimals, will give -0.020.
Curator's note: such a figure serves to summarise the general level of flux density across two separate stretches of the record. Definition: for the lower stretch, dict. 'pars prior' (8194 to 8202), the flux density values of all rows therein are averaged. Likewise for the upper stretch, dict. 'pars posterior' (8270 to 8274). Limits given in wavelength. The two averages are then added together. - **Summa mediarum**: 20.0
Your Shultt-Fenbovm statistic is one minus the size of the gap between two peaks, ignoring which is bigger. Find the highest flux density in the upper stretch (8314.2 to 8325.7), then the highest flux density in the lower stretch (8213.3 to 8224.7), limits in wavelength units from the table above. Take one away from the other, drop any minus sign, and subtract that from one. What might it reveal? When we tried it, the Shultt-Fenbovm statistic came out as 0.88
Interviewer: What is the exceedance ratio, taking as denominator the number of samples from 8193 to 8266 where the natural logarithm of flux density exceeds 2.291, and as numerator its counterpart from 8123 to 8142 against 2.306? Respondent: 0.4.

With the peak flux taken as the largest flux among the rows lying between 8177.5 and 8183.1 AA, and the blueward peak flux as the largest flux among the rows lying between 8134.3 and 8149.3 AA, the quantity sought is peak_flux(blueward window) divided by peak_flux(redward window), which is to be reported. 0.99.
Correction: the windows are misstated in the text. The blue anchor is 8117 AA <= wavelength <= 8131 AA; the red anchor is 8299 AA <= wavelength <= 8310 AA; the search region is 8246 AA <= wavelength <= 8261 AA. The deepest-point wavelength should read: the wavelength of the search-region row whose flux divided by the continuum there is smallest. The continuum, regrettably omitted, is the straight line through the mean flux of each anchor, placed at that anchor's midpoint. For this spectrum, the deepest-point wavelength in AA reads 8252.18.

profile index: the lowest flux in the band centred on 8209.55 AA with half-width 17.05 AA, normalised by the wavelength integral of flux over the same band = 0.028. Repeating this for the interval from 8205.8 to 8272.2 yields 0.015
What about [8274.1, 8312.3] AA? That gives 0.025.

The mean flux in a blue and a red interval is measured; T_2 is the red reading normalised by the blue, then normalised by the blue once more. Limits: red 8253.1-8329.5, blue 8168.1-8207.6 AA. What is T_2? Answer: 0.101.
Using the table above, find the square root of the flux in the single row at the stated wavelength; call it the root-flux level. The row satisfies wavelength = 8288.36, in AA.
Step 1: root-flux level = 3.10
